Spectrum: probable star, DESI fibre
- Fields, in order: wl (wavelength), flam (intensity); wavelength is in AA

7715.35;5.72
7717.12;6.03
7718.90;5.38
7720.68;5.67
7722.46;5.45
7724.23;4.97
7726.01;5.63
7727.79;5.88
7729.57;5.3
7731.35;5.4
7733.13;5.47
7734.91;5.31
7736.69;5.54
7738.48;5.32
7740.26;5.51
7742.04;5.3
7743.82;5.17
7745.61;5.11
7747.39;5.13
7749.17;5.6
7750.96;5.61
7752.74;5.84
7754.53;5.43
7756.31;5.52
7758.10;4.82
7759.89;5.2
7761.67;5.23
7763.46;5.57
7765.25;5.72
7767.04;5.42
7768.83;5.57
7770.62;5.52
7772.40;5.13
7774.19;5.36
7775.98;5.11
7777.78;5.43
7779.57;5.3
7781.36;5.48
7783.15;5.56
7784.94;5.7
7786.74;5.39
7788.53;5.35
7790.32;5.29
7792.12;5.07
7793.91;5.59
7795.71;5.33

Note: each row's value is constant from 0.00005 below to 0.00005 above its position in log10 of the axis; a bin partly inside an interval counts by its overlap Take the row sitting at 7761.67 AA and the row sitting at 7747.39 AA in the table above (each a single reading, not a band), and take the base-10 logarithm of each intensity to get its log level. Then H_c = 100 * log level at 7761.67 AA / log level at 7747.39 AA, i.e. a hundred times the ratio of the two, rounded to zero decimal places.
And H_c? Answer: 101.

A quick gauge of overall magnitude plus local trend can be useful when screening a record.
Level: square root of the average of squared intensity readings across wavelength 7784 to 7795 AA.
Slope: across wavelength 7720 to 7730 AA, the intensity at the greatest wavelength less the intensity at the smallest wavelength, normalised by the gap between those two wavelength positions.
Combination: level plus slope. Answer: 5.36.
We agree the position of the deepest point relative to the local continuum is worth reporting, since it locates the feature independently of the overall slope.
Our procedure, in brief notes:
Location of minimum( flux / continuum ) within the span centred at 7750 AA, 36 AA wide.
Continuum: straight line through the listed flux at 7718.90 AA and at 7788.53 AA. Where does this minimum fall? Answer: 7758.10 AA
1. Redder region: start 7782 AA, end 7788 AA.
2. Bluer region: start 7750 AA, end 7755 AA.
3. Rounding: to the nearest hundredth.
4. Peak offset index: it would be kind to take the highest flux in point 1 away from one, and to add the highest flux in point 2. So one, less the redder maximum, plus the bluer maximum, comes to 1.14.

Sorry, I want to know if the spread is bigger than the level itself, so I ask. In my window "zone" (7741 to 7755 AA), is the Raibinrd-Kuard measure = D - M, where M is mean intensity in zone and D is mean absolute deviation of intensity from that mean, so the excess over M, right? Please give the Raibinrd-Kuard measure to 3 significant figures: -5.18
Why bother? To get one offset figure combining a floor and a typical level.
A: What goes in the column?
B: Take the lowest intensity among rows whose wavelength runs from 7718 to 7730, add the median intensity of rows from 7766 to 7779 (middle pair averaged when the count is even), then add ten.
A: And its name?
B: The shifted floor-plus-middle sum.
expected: 20.4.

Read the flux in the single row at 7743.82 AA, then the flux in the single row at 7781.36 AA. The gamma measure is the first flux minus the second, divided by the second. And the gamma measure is -0.057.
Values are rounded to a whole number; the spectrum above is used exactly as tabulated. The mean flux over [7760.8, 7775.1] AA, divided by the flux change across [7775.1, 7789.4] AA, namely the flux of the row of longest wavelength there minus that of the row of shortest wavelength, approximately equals 23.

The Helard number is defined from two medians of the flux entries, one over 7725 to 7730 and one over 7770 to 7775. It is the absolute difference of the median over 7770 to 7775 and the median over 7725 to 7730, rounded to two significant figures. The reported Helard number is 0.27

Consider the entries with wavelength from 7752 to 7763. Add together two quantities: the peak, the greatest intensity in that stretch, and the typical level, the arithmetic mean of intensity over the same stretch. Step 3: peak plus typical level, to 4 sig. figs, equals 11.18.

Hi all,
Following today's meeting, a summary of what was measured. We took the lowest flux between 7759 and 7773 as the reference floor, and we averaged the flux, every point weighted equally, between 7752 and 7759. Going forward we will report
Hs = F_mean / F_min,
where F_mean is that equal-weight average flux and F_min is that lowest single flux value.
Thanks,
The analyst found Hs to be 1.05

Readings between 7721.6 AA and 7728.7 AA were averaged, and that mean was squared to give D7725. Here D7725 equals 30.1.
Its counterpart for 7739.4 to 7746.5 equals 27.8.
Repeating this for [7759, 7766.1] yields 29.5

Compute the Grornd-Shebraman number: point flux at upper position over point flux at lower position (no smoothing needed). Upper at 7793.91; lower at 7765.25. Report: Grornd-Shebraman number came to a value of 0.98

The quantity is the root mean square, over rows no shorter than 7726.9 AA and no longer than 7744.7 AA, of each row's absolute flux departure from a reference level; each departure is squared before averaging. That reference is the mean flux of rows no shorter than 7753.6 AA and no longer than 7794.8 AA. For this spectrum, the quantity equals 0.191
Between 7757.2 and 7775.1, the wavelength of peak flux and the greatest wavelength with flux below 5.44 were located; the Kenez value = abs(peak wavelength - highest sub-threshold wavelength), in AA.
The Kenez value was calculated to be 8.9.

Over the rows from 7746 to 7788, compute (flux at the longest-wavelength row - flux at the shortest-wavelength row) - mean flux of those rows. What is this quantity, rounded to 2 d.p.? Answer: -5.16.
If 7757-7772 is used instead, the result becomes -4.68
